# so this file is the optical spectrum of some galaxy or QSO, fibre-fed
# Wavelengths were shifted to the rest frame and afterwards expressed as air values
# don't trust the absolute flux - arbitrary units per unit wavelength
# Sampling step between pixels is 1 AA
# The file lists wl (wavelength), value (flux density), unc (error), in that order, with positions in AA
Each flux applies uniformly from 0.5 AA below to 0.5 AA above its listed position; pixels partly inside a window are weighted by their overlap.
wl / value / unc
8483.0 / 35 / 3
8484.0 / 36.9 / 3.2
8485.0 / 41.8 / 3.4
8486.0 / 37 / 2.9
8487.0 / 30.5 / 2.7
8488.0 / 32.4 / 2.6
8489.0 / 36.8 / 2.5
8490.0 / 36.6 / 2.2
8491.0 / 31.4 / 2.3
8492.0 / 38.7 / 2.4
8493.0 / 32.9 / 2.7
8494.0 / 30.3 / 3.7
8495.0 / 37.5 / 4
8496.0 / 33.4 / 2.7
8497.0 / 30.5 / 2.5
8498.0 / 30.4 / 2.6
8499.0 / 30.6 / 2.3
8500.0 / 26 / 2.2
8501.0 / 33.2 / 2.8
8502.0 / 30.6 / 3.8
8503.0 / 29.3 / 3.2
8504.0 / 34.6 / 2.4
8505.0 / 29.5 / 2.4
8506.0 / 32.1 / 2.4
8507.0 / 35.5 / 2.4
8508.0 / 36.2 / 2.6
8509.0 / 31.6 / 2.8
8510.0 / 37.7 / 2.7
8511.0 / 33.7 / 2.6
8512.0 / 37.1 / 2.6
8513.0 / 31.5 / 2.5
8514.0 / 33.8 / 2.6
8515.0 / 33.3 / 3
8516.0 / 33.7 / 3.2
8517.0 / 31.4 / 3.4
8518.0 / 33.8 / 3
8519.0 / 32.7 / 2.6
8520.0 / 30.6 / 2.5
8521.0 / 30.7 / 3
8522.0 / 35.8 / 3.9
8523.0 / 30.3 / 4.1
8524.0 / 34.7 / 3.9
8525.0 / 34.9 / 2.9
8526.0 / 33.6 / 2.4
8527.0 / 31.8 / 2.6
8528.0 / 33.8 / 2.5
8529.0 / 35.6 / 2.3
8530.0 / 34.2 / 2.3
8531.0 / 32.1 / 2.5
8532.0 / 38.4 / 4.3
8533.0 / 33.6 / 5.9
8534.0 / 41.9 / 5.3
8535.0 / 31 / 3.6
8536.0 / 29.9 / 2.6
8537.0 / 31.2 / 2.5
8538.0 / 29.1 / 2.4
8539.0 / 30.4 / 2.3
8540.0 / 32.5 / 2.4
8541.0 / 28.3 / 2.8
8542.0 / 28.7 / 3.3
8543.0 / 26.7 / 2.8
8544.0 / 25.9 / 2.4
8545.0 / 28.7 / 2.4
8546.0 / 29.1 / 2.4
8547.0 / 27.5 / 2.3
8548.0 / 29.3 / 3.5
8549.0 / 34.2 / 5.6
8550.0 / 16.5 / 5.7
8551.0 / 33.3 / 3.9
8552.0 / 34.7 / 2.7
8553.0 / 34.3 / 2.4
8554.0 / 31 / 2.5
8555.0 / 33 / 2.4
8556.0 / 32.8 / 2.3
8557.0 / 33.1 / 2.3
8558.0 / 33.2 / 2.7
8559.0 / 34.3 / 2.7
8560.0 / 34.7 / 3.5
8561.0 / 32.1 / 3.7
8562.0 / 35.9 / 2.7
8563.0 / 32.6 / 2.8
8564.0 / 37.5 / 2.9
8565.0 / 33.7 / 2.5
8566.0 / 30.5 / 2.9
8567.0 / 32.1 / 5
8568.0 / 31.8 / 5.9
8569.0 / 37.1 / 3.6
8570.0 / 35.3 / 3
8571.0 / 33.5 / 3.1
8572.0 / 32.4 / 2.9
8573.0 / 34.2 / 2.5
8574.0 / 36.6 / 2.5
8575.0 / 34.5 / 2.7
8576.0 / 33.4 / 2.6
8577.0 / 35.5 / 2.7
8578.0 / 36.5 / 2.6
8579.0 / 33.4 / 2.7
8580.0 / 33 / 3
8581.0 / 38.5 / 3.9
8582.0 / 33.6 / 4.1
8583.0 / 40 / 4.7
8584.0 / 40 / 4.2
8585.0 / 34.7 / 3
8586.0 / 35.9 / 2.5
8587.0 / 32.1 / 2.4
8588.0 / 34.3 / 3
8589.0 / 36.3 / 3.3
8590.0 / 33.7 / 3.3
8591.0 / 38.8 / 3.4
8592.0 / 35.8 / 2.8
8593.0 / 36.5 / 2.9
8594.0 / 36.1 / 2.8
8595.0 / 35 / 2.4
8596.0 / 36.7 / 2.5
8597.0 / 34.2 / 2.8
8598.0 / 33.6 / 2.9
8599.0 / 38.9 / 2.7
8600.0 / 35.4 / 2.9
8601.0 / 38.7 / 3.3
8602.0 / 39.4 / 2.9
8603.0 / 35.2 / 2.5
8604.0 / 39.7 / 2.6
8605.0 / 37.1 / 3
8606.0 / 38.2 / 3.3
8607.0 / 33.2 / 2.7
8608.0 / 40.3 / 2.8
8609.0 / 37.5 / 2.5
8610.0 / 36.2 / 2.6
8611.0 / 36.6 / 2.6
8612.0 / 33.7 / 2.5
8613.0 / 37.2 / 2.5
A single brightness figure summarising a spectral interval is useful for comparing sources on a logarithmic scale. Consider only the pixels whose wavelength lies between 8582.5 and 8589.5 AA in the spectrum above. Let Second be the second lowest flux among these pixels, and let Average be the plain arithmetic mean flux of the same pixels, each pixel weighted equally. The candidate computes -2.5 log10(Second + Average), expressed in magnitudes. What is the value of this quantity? -4.62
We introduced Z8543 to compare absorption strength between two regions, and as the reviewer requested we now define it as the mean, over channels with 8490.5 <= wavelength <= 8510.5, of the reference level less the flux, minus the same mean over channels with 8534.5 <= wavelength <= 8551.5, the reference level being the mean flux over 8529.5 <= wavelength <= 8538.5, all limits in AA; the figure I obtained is -3.6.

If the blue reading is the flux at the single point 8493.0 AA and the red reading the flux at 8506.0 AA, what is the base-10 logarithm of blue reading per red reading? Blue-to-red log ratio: 0.011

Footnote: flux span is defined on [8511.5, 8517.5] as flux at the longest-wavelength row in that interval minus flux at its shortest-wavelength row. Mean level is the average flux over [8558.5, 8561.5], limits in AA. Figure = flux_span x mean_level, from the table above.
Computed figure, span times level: -192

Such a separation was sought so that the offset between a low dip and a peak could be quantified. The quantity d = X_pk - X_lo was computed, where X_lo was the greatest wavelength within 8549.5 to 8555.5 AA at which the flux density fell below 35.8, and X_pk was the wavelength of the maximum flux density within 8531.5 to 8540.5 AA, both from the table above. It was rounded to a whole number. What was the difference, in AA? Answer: -21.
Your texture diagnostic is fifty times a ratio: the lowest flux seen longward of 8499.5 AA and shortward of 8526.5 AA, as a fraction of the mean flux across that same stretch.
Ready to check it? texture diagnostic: 40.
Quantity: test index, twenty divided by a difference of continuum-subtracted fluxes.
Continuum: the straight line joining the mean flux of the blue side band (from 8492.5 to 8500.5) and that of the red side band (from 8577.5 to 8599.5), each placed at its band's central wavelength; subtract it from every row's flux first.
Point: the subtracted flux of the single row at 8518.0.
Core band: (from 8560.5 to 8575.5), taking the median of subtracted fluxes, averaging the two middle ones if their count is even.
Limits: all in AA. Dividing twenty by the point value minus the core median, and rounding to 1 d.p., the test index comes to 8.6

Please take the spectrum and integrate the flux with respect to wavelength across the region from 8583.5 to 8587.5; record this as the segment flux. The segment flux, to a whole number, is 143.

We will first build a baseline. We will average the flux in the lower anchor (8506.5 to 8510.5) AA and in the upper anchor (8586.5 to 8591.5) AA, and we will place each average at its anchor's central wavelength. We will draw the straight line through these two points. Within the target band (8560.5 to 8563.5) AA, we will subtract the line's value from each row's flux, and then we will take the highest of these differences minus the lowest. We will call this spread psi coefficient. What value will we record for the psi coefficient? 3.8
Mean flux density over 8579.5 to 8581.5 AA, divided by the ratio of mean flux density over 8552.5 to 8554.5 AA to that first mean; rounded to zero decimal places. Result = 39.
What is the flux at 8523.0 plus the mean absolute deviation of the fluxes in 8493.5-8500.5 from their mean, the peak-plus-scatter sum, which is 32.7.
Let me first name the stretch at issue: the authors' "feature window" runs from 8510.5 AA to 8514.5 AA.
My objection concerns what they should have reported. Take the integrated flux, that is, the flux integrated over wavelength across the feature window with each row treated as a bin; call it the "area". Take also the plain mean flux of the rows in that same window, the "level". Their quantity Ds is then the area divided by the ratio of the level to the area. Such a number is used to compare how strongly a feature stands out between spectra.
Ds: 544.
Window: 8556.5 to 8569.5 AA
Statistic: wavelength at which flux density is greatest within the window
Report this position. 8564.0 AA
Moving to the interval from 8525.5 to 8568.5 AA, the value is 8534.0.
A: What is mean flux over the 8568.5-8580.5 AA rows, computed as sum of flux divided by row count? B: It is 34.6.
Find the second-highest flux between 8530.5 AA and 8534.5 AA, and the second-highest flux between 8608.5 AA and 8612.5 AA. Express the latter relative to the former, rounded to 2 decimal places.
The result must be 0.95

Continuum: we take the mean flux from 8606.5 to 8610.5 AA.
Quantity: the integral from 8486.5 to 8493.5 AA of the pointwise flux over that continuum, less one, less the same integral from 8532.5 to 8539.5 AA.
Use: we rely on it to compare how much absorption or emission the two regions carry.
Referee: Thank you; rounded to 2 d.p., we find 0.33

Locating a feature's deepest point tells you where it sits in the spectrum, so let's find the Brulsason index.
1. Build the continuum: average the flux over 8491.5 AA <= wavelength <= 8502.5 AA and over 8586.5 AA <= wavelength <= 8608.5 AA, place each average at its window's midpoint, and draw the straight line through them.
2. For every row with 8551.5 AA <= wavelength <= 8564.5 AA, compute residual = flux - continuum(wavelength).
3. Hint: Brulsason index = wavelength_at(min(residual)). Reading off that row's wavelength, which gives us 8554.0 AA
